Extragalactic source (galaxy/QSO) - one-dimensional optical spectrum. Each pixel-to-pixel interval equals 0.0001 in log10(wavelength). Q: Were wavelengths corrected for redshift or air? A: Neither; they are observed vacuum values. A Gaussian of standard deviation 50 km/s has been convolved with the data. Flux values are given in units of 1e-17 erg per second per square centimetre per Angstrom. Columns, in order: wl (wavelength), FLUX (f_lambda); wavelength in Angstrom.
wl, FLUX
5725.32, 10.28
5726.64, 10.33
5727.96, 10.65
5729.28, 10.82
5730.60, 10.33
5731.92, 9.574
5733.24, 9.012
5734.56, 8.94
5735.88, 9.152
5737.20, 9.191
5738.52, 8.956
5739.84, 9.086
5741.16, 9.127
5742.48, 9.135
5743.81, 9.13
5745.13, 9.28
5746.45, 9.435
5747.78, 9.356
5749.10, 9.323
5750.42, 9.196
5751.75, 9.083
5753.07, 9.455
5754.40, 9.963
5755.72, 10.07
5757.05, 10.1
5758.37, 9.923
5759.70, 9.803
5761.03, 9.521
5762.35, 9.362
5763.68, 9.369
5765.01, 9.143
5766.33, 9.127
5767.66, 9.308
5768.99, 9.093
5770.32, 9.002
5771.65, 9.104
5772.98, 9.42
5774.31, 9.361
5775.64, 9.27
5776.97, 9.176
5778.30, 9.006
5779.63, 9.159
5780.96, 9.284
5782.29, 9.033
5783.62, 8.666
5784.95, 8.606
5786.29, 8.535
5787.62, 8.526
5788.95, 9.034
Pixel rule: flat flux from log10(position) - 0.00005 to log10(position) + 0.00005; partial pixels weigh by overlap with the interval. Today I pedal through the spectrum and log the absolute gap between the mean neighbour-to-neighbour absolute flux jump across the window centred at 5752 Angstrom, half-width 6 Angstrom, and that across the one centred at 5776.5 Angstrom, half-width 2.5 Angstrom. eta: 0.05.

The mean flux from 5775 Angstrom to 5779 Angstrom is 9.2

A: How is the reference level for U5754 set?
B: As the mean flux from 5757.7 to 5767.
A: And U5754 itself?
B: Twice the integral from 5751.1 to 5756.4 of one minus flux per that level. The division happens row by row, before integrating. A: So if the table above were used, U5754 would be -0.20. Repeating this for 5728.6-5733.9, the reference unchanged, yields -0.52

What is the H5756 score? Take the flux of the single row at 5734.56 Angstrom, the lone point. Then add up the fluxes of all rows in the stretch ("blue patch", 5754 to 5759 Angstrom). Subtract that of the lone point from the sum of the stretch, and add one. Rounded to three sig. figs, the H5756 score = 32.1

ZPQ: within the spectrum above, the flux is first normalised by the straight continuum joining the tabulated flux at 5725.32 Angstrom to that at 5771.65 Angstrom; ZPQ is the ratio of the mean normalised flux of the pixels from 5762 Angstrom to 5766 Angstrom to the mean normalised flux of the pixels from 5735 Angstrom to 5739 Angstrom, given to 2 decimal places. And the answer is 1.09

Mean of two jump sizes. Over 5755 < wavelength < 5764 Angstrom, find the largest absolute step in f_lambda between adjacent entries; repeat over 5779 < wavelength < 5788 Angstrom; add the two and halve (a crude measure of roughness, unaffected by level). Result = 0.32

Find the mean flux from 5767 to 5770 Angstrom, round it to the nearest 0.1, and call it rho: 9.2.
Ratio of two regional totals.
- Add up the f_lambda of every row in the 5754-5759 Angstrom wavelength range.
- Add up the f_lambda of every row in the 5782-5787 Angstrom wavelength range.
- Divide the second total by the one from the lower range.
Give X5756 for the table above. 0.87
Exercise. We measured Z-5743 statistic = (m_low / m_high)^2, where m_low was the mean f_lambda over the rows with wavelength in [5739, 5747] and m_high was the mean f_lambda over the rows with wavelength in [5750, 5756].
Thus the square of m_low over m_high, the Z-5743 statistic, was 0.93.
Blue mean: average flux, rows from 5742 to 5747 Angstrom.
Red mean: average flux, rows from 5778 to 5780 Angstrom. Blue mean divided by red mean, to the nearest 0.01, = 1.02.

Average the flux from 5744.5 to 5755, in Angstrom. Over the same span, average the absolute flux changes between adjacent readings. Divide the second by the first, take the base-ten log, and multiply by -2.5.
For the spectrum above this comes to 4.19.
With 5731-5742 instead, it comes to 4.24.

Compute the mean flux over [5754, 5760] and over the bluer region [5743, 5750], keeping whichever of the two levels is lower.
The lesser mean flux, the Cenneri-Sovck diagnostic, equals 9.30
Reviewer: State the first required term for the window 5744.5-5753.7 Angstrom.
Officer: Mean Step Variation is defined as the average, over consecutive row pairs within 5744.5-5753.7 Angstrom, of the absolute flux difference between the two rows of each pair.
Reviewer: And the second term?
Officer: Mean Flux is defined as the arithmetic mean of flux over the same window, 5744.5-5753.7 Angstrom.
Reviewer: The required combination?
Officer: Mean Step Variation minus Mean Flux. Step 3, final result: -9.16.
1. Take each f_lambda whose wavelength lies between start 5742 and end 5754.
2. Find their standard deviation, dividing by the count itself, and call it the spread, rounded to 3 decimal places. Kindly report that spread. 0.129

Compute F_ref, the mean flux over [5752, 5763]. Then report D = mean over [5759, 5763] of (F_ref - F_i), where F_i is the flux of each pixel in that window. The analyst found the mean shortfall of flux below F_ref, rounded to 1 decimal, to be 0.2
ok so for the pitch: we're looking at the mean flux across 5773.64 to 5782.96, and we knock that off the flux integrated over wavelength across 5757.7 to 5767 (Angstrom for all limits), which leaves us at 79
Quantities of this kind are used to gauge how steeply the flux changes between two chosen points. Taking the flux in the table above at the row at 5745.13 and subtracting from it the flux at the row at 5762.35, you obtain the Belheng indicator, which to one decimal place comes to -0.1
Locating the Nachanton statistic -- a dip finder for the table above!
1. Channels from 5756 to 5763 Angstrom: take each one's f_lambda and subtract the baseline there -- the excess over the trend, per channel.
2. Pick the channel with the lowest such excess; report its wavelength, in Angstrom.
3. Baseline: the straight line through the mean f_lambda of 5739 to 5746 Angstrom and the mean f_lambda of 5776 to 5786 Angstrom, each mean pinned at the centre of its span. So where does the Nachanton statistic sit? 5762.35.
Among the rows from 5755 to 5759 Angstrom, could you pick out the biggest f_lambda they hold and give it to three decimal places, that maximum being 10.100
